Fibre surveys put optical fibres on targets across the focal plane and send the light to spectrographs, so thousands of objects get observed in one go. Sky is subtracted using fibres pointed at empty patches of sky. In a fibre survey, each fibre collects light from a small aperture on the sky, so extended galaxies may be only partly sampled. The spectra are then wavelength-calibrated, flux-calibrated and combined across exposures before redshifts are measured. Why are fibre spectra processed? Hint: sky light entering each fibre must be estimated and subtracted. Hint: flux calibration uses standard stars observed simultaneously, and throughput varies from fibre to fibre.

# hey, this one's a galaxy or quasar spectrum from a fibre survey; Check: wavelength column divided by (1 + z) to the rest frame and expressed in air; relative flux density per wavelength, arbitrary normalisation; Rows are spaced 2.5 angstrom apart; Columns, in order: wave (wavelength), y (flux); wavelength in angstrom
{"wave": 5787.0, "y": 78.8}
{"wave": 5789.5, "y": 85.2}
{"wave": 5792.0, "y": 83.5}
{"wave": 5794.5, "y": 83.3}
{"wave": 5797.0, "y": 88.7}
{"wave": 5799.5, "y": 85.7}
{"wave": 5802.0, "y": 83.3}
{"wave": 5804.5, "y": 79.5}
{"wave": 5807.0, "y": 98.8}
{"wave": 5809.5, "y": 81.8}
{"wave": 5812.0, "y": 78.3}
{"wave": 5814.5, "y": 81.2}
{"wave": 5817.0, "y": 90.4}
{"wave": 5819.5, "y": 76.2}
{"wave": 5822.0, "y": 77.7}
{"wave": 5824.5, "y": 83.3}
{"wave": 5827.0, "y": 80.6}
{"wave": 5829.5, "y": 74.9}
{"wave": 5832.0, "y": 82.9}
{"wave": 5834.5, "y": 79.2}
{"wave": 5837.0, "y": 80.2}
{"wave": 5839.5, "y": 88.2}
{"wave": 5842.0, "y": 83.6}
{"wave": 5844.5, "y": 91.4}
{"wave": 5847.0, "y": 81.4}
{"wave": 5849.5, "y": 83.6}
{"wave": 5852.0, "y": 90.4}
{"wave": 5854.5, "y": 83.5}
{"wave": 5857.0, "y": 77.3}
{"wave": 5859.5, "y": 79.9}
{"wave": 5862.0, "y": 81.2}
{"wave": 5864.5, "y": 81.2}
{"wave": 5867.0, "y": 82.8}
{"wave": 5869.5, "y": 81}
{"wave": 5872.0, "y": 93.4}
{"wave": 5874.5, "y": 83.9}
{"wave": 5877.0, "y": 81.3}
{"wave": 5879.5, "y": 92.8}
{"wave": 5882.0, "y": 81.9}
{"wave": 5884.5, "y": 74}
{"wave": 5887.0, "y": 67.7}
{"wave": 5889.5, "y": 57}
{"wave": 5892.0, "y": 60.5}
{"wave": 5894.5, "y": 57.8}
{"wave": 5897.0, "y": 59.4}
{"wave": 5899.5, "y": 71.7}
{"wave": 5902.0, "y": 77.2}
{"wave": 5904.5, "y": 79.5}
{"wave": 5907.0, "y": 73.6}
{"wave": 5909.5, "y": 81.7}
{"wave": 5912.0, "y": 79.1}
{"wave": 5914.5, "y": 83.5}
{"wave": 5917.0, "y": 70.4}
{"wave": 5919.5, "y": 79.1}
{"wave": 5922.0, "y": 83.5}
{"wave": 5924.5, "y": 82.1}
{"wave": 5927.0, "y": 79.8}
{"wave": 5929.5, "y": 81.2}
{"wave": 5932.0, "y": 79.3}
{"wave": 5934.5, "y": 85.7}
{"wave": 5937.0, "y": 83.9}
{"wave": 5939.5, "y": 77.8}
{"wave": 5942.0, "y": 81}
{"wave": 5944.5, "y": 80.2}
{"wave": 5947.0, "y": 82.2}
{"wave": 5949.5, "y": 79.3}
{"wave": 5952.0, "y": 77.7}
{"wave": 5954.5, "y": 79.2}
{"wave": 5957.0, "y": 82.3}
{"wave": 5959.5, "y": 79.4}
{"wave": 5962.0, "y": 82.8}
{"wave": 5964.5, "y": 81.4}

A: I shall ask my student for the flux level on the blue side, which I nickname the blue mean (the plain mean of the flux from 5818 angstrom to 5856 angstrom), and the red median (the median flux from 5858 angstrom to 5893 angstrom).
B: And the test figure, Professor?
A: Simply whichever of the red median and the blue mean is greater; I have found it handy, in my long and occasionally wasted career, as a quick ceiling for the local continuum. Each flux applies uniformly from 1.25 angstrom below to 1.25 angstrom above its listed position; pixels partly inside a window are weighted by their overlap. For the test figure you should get 82.5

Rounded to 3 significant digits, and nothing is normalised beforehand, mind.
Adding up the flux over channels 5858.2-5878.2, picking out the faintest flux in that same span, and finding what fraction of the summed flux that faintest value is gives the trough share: 0.120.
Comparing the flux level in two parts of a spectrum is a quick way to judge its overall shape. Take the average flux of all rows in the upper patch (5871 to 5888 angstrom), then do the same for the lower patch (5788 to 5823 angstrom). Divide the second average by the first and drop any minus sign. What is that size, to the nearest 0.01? 1.02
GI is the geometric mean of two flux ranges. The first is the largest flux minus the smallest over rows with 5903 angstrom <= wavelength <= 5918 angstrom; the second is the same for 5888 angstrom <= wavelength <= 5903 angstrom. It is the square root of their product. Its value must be 16.3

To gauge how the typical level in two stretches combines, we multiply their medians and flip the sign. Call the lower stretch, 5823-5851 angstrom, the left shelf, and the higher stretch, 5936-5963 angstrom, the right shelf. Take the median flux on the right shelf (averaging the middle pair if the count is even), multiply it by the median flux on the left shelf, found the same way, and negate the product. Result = -6649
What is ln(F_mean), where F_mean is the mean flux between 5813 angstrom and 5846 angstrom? 4.410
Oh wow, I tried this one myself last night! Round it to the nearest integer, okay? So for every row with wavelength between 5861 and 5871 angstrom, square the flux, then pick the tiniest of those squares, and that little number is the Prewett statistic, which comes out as 6561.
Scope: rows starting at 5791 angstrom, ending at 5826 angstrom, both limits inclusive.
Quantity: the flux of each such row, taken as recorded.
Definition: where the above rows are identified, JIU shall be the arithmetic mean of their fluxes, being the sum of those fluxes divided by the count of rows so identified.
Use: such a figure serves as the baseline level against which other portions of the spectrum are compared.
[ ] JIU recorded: 84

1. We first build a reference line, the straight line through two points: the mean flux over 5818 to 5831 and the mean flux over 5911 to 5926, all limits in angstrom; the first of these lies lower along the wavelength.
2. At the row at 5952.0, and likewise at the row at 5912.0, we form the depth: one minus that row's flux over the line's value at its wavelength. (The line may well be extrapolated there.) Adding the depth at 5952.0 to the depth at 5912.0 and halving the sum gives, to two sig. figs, 0.017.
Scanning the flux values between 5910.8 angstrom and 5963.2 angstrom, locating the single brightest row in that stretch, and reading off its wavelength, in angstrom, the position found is 5934.5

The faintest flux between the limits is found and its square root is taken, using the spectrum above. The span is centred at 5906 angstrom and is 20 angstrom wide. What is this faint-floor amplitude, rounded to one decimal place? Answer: 7.7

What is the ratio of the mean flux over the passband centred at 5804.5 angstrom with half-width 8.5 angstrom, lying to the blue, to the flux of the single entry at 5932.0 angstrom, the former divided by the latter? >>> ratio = 1.07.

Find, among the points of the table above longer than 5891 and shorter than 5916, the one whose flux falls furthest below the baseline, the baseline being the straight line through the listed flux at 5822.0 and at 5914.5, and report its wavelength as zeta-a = 5894.5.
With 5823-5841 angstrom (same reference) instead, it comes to 5829.5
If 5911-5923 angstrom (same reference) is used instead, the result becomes 5917.0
